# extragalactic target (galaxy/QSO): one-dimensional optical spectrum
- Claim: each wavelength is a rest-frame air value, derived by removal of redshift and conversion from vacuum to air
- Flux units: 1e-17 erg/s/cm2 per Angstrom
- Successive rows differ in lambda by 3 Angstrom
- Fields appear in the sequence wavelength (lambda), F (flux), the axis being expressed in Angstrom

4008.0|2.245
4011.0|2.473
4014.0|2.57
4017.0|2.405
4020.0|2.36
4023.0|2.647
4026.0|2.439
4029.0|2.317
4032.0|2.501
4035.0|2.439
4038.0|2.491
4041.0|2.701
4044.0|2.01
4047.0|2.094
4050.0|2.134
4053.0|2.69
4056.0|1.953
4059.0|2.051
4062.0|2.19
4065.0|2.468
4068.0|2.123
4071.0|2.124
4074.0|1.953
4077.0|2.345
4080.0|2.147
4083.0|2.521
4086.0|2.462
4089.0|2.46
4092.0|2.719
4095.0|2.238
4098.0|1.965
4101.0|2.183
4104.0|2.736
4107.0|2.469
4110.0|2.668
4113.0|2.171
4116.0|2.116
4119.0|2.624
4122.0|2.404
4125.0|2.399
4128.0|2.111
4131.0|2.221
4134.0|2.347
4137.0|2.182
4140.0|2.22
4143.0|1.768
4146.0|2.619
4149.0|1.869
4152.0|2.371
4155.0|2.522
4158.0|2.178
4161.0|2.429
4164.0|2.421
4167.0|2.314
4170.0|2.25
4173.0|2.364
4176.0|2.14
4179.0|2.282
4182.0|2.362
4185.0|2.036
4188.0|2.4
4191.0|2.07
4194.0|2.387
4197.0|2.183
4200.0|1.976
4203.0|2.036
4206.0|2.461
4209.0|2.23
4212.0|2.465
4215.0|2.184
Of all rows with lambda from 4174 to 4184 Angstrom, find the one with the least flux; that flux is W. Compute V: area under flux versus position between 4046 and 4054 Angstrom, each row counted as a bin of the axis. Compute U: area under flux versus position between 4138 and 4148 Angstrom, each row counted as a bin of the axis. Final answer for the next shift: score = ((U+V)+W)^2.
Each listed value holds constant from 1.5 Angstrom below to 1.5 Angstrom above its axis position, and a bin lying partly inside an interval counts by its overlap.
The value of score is 1793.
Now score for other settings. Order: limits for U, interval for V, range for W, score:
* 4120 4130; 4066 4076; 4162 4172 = 2155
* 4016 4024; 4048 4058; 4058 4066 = 1951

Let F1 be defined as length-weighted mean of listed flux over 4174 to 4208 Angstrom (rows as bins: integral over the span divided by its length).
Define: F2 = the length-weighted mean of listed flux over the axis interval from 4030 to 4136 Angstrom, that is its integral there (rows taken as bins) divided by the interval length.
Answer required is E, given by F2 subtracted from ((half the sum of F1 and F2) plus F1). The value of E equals 2.16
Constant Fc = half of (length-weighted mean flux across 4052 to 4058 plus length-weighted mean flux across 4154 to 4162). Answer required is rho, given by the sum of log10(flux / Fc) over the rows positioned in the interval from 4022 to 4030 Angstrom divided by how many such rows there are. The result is 0.027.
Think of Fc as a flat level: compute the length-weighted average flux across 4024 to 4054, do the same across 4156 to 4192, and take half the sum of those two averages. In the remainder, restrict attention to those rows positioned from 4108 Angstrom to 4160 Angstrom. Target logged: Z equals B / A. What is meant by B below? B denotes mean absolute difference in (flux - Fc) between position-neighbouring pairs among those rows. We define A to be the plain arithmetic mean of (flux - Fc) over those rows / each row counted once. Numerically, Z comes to -7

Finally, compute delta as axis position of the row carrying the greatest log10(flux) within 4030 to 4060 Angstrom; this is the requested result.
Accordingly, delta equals 4041.0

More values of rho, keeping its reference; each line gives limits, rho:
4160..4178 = 0.000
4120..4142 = -0.009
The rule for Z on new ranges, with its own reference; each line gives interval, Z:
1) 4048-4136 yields -14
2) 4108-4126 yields 4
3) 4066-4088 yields -2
